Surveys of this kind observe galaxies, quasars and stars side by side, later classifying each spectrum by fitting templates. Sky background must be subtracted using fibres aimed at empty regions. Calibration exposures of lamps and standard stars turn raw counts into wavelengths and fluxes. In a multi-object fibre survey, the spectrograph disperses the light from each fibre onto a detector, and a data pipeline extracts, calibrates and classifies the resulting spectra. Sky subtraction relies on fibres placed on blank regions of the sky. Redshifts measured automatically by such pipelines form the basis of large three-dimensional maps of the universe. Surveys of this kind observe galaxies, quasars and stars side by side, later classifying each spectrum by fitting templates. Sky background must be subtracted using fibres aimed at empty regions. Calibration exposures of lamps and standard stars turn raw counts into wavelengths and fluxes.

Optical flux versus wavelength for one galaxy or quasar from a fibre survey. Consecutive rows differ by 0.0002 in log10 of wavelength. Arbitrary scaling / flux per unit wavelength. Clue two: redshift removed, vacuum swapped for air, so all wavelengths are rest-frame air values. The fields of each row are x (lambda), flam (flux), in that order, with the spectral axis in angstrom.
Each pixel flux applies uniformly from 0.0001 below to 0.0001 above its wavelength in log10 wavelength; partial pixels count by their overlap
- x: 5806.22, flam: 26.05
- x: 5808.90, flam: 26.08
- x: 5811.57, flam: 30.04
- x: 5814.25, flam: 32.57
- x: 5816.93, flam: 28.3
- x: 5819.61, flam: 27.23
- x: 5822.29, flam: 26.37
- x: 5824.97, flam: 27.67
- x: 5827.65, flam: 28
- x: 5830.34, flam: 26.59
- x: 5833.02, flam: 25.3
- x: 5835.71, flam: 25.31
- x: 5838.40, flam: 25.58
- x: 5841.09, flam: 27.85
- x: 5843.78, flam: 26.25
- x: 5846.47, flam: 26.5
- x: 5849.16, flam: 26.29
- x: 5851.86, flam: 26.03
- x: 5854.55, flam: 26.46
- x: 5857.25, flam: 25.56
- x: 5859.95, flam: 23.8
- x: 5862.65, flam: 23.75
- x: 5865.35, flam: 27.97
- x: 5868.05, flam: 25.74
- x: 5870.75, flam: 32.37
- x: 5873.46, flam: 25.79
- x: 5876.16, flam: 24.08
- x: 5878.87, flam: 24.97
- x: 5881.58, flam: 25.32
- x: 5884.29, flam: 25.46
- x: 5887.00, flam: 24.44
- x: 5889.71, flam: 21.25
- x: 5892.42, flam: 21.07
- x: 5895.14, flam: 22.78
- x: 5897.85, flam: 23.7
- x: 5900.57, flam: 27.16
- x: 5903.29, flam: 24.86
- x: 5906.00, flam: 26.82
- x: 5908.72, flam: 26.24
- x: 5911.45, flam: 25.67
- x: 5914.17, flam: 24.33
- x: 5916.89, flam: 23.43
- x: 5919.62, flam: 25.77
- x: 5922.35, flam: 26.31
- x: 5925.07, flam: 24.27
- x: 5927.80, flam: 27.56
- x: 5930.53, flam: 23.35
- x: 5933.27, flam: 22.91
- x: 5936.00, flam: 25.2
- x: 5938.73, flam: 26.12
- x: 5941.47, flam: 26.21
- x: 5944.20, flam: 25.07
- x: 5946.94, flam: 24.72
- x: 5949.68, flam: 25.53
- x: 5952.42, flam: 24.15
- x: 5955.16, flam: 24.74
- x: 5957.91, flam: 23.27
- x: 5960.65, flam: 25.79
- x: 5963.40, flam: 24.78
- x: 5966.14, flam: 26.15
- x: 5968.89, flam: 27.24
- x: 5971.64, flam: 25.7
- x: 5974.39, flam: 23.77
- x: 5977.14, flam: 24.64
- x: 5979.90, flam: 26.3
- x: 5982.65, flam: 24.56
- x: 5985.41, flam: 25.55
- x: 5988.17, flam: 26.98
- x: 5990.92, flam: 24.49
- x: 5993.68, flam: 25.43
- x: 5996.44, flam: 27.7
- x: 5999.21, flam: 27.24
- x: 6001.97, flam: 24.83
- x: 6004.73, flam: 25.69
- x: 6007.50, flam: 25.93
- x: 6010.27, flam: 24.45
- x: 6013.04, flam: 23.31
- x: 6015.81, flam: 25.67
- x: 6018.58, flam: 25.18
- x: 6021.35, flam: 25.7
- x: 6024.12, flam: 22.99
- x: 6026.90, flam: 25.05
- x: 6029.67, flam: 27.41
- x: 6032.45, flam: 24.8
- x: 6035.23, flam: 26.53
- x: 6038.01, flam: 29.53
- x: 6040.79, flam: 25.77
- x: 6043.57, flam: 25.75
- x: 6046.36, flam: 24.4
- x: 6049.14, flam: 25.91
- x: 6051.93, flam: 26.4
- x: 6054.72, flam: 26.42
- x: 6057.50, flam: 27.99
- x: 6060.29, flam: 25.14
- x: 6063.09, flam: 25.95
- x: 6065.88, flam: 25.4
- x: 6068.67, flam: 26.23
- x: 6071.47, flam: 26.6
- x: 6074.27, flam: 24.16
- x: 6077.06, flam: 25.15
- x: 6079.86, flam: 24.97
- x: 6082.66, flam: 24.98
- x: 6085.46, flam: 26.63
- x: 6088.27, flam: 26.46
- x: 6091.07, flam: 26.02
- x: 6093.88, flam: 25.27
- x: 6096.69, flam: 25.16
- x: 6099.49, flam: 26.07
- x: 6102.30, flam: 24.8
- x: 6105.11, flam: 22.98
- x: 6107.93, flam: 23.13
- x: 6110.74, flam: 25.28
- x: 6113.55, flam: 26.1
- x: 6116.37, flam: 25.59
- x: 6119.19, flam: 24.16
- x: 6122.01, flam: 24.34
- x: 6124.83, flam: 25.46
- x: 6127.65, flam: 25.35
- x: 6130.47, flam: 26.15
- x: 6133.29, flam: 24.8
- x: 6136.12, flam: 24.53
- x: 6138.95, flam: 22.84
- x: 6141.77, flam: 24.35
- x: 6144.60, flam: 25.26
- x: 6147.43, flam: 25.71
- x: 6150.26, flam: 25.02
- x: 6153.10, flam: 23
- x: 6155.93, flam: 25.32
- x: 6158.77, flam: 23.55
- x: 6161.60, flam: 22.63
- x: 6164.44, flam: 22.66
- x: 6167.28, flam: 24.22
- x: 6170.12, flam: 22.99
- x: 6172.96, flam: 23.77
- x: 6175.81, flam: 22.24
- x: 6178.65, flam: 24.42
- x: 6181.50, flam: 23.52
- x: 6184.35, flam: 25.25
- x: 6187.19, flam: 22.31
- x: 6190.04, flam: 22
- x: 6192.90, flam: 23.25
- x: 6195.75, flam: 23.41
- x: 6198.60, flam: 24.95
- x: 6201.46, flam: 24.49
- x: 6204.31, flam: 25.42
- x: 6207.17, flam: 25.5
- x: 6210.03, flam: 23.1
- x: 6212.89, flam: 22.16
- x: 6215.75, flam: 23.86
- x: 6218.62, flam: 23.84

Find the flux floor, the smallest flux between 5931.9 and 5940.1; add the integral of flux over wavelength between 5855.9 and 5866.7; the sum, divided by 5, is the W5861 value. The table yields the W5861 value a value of 59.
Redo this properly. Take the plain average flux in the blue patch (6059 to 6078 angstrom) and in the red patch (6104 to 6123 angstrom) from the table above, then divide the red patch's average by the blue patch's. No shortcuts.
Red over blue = 0.96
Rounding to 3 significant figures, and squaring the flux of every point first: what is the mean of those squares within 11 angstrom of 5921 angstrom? 631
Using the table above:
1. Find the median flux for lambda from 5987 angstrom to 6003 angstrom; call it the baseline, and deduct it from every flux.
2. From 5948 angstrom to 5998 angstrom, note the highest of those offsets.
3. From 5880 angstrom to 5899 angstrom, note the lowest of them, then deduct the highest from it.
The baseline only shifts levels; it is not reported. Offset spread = -7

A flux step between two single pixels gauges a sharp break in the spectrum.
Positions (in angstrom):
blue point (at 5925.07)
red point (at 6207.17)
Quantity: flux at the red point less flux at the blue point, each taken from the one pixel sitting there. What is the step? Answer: 1.2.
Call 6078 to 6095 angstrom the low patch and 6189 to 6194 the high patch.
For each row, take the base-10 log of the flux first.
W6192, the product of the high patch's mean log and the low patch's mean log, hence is 1.91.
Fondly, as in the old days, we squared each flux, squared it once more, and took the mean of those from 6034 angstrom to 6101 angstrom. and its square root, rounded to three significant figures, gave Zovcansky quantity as 677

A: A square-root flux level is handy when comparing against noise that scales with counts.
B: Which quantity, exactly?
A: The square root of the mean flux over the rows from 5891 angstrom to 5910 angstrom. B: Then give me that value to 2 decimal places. 4.97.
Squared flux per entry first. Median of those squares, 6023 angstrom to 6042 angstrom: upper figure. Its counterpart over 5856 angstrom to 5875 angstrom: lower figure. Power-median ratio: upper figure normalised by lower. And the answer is 1.00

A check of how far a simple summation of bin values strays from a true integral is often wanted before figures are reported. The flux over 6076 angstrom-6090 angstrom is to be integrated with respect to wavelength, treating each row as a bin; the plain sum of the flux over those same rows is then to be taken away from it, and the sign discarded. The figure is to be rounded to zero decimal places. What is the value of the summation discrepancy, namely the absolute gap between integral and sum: 231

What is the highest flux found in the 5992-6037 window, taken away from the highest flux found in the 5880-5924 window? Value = -1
